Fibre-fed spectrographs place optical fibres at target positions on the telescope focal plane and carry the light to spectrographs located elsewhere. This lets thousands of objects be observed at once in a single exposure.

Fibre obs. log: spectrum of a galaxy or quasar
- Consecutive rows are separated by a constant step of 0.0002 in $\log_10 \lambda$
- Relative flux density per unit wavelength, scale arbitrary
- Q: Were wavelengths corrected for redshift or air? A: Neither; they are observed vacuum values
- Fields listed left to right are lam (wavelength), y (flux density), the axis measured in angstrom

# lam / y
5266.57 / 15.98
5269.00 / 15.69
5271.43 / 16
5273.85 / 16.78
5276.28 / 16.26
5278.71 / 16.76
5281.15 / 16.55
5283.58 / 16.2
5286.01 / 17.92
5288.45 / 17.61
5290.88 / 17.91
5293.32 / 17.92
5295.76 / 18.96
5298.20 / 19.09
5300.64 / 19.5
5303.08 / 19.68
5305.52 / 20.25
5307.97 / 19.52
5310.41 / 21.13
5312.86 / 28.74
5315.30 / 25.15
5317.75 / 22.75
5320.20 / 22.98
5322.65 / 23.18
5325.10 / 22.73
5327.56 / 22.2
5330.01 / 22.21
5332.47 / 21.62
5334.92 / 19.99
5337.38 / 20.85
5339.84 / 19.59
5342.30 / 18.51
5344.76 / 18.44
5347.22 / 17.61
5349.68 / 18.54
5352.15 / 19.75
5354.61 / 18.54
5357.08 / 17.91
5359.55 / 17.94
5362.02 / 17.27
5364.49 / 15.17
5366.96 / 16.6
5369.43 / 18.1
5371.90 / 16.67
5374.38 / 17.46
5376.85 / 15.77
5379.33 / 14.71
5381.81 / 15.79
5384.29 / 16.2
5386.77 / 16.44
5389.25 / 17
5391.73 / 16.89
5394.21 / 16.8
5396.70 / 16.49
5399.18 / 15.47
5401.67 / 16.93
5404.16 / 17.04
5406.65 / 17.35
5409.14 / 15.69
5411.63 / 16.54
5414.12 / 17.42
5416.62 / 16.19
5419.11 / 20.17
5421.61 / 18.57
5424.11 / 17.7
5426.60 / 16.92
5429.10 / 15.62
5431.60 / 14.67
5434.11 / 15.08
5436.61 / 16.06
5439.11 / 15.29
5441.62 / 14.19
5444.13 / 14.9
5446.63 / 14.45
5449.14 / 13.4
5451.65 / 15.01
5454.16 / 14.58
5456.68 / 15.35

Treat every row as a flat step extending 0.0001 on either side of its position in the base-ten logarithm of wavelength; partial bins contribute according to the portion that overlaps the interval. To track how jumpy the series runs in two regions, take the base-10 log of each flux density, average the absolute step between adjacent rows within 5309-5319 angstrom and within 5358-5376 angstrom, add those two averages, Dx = 0.113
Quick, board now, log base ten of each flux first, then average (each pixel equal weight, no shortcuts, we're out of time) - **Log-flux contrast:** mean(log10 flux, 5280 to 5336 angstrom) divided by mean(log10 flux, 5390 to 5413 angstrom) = 1.07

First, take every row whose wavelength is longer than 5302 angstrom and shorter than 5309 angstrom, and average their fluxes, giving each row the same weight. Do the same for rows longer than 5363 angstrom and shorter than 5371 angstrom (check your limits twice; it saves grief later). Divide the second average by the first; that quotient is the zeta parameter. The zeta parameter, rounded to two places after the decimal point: 0.84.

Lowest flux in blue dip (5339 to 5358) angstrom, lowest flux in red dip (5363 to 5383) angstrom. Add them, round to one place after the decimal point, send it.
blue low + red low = 32.3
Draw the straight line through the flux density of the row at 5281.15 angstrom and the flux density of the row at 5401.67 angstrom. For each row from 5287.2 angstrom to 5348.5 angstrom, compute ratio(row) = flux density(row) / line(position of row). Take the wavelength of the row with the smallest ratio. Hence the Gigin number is 5347.22 angstrom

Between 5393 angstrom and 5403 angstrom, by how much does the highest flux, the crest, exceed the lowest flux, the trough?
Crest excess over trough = 1.5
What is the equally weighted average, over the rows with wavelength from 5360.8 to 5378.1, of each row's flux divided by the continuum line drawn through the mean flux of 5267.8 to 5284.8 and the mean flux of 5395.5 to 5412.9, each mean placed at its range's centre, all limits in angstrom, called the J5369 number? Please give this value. 1.02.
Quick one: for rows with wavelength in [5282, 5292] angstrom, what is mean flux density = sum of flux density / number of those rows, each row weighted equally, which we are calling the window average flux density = 17.4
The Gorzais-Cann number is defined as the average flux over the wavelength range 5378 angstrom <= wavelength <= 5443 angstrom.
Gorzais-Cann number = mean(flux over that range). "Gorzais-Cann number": 16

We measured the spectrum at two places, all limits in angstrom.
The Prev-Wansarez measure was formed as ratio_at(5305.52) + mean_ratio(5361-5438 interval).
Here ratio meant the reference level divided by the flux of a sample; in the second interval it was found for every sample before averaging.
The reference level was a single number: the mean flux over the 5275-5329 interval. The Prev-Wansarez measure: 2.21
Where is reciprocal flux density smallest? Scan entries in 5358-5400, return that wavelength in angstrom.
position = 5369.43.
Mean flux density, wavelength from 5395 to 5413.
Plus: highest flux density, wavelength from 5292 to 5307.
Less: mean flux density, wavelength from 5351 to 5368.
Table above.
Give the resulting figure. 19.2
